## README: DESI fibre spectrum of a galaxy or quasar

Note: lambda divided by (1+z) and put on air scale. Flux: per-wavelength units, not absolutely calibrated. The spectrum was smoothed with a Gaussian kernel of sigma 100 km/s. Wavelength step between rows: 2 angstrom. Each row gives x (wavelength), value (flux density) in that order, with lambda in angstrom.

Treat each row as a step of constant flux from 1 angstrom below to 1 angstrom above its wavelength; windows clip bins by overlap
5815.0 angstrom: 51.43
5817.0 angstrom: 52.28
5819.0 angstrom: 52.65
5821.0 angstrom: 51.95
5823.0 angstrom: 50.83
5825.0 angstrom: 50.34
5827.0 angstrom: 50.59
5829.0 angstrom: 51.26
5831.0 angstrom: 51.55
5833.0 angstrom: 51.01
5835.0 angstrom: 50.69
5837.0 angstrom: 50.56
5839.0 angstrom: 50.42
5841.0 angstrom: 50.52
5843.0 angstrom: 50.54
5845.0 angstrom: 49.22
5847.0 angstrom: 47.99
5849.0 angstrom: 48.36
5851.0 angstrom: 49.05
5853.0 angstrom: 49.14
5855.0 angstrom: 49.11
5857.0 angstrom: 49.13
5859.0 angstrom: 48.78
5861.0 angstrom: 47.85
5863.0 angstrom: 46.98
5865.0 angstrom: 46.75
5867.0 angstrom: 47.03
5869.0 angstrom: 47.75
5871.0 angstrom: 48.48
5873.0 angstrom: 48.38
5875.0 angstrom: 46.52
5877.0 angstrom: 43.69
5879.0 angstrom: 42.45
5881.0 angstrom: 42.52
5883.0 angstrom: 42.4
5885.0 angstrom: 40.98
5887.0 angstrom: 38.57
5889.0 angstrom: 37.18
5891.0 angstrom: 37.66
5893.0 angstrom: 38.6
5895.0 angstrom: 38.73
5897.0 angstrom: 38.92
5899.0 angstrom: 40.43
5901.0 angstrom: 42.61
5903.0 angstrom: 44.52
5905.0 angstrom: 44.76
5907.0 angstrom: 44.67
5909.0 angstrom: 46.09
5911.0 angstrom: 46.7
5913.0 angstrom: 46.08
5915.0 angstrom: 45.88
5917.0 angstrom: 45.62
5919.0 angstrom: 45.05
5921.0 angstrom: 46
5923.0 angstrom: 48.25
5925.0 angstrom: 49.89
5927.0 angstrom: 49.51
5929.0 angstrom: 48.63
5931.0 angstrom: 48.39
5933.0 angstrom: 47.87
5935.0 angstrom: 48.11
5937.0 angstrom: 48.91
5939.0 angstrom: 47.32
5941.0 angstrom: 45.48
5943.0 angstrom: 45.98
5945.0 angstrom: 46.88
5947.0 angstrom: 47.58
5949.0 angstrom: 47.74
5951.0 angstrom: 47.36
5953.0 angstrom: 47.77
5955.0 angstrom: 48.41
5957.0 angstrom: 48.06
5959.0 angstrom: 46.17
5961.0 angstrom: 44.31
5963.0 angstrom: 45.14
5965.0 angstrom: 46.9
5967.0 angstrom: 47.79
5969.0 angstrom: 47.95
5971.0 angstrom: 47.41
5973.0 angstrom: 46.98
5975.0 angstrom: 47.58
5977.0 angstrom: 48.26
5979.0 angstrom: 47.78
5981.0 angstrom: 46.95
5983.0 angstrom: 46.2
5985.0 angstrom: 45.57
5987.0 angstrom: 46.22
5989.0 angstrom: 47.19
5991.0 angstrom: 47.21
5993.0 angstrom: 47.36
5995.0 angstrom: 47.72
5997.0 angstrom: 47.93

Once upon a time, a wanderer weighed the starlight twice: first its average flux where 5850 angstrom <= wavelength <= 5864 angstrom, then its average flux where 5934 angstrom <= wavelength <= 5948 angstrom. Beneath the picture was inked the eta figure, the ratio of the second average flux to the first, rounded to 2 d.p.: 0.97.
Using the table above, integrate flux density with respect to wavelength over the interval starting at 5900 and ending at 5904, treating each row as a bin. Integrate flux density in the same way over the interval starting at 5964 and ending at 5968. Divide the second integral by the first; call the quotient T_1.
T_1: 1.09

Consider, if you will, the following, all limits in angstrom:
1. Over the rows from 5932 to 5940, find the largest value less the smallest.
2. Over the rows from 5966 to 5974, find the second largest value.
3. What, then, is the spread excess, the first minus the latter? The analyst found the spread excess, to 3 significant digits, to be -46.2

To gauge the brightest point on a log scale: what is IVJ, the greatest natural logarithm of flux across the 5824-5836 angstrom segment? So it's 3.943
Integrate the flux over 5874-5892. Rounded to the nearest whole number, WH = 744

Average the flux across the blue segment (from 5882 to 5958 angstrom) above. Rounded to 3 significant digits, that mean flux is 45.1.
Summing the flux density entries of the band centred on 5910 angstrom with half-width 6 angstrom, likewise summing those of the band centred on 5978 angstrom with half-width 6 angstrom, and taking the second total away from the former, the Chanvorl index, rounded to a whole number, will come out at -10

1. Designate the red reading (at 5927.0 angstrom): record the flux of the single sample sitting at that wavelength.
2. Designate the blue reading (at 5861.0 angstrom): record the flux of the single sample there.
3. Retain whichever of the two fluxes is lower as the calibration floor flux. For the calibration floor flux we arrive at 48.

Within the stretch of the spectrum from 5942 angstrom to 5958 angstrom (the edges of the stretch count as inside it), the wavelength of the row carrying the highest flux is 5955.0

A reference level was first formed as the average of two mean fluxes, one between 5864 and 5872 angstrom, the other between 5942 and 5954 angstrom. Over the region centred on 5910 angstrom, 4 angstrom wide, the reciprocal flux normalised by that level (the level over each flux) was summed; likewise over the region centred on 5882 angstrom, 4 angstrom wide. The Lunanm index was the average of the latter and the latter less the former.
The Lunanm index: 1.2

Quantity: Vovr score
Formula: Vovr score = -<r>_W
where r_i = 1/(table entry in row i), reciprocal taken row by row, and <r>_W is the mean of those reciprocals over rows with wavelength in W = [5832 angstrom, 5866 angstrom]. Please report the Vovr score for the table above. -0.0203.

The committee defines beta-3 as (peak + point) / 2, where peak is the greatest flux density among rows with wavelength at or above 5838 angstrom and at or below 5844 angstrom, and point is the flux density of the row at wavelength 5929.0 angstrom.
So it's 49.6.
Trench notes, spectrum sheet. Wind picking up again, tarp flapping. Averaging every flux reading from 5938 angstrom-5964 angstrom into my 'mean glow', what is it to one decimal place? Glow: 46.8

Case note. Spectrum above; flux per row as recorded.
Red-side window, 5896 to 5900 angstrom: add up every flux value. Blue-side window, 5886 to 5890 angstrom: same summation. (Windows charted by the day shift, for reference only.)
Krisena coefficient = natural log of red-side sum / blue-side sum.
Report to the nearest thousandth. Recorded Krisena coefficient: 0.046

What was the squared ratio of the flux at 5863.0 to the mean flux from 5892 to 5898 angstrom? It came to 1.47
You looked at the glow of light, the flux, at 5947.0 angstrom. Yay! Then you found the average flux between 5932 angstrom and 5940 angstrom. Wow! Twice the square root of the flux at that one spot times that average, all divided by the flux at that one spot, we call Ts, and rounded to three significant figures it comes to 2.01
